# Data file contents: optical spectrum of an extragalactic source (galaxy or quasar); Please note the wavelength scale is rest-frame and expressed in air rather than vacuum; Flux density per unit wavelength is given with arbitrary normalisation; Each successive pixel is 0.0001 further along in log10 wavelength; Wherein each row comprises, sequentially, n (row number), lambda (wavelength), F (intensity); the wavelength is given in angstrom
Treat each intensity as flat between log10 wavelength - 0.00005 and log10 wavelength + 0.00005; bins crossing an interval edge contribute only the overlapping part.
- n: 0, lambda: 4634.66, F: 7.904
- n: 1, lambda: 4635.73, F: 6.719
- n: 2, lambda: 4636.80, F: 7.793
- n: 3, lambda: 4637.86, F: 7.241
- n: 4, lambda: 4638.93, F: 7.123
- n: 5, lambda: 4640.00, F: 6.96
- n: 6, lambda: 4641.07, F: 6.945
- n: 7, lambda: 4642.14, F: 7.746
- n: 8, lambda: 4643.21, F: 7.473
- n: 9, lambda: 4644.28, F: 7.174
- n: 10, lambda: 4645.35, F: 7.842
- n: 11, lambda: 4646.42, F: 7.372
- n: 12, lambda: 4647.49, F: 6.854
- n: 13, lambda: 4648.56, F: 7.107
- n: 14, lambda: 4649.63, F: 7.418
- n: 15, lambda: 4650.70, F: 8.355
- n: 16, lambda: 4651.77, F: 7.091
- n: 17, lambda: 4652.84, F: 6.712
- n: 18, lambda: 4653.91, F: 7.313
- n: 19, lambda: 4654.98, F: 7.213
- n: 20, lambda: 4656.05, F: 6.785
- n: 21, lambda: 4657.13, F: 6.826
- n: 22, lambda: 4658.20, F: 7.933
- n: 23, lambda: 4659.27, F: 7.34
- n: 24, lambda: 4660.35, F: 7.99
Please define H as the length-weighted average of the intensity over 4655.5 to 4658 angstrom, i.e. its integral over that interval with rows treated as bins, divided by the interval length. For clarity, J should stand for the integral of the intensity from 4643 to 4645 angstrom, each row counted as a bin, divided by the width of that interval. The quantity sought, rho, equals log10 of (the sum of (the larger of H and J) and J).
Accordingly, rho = 1.17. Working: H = 6.95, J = 7.34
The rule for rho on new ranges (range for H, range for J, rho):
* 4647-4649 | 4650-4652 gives 1.19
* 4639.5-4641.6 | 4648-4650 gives 1.16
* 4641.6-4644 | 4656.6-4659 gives 1.17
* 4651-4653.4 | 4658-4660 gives 1.18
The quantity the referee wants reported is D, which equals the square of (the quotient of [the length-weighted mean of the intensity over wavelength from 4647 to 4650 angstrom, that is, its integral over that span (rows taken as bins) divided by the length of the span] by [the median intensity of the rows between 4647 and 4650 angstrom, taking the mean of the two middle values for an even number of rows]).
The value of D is 1.003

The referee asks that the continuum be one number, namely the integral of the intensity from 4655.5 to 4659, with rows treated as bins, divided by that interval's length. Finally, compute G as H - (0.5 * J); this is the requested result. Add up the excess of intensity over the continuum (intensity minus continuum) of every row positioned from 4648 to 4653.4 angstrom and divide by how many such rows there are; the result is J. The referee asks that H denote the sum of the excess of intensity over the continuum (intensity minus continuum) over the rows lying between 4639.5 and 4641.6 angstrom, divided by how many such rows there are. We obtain -0.31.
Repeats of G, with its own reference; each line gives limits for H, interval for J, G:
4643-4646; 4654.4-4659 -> 0.31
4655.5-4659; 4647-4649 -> 0.09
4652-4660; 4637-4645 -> -0.05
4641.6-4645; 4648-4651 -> 0.05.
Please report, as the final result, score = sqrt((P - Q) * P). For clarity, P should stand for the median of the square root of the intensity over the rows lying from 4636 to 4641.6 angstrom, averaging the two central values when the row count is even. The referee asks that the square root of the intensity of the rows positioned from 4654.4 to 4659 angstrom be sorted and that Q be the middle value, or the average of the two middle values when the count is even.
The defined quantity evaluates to 0.23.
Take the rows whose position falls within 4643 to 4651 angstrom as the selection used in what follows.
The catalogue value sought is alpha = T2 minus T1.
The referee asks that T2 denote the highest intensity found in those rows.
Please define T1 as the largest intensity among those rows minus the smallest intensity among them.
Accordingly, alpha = 6.85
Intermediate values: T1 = 1.5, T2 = 8.355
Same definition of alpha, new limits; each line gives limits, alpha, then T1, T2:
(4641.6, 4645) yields 7.17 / 0.6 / 7.746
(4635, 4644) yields 6.72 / 1.1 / 7.793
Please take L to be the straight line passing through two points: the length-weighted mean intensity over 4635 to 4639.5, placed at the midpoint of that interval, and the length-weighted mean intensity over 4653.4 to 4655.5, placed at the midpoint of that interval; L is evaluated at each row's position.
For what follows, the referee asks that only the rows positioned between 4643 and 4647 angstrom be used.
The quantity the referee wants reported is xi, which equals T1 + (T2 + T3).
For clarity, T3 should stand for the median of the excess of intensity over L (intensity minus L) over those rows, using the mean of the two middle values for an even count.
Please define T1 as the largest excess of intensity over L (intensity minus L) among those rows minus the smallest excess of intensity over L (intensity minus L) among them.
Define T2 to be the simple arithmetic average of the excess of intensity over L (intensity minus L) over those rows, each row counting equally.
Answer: 1.04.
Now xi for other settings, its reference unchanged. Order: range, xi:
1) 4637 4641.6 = -0.09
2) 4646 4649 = 0.22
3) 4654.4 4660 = 1.04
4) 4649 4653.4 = 1.77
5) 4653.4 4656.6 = 0.31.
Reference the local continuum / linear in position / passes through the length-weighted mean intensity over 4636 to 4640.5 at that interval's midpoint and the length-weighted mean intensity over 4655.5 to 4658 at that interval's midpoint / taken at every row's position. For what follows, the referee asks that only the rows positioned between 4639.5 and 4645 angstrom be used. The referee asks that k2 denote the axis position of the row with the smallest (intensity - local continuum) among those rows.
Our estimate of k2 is 4640.00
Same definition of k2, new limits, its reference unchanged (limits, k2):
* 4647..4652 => 4647.49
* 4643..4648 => 4647.49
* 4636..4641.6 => 4640.00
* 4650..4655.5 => 4652.84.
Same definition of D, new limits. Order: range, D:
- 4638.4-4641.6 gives 1.012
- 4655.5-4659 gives 1.110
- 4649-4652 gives 1.068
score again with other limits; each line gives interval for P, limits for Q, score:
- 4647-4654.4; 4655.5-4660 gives 0.11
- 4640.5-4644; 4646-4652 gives 0.34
